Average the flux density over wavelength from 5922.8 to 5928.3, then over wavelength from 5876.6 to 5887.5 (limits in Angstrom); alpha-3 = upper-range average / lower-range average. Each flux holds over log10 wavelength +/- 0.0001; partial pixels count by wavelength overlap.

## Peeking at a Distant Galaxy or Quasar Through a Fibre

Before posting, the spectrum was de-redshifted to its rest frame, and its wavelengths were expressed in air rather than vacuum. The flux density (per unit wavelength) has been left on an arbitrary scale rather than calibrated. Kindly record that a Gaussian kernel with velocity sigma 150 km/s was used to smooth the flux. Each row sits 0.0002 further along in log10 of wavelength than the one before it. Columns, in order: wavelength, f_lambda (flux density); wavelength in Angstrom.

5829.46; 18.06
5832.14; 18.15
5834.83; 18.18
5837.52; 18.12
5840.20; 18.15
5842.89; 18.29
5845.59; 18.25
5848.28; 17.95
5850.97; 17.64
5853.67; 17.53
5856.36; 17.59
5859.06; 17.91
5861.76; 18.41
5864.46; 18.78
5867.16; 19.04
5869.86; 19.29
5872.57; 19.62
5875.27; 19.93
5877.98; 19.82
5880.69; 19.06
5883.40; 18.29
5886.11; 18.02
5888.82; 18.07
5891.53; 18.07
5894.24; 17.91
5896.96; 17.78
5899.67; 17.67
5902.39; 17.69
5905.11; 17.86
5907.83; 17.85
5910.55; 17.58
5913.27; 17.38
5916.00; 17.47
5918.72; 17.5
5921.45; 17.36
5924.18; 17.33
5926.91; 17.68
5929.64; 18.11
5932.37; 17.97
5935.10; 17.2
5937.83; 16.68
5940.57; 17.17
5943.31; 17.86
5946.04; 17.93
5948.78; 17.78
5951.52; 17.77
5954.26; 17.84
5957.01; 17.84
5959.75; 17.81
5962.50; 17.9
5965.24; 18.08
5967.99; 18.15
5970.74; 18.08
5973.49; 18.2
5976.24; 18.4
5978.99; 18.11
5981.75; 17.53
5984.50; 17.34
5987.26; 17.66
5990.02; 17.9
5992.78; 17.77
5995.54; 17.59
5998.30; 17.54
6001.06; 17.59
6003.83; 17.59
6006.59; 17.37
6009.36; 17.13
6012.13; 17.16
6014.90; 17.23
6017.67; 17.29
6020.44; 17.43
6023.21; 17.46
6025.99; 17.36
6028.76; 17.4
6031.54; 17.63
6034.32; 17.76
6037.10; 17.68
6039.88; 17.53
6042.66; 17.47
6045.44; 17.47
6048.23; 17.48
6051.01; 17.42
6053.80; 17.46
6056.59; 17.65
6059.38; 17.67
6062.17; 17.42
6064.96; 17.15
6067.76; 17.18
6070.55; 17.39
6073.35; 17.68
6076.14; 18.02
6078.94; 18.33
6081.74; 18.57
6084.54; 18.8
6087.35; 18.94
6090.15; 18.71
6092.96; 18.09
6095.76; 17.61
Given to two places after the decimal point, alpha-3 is 0.93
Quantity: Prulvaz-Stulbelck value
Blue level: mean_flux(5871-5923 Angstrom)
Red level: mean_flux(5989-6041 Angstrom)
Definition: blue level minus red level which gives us 0.66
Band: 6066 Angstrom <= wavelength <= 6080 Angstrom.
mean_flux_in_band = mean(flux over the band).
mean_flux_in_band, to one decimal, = 17.7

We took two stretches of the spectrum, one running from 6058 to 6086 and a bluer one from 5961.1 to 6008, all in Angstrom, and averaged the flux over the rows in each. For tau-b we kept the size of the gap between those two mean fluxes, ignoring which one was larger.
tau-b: 0.0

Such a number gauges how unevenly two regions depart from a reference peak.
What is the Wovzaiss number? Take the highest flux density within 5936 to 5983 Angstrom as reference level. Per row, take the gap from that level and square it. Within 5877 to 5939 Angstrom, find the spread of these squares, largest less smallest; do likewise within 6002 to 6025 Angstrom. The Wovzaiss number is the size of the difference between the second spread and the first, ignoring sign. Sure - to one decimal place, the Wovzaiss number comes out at 2.0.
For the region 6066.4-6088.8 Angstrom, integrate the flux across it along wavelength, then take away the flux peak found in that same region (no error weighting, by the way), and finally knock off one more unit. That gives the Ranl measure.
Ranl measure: 386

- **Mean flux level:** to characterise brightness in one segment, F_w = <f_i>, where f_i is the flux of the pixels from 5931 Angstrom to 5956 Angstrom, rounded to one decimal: 17.6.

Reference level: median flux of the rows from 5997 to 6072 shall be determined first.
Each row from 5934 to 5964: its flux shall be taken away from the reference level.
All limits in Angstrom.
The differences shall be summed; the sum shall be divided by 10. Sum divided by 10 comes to -0.2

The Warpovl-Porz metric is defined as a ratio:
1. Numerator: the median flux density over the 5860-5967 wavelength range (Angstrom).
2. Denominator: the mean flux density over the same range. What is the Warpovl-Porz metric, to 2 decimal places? 0.99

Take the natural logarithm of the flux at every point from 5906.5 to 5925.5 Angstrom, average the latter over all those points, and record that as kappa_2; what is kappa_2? 2.86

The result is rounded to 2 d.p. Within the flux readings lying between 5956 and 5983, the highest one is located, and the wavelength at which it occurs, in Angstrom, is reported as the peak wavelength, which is 5976.24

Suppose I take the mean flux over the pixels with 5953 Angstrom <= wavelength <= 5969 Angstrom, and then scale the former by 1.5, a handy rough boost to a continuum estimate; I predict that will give 26.9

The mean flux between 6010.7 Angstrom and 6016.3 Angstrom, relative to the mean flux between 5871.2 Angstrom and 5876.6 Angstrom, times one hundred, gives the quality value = 87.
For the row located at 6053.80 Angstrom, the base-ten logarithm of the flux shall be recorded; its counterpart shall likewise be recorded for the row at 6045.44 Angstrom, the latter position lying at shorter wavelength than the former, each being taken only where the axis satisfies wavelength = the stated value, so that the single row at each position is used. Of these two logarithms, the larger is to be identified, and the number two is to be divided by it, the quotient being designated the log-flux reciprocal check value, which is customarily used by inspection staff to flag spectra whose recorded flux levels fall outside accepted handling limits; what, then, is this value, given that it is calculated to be 1.61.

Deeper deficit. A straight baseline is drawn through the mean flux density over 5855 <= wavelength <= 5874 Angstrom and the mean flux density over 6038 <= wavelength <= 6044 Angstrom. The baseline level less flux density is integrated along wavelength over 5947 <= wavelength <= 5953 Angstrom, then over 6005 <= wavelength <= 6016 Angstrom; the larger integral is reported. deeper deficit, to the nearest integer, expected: 5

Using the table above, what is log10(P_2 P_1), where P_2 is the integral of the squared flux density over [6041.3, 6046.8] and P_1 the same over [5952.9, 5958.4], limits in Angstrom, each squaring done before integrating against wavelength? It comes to 6.47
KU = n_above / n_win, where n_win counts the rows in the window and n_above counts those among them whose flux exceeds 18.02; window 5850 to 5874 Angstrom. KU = 0.56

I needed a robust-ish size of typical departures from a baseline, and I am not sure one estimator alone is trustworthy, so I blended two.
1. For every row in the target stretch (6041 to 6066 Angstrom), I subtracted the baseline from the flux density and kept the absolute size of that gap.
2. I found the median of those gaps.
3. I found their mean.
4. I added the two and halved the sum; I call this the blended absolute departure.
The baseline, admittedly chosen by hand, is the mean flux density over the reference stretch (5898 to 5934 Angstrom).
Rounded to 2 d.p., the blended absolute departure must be 0.18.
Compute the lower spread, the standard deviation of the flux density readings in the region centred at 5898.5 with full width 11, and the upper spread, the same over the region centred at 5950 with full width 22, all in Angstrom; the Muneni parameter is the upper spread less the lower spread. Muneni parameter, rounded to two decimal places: 0.13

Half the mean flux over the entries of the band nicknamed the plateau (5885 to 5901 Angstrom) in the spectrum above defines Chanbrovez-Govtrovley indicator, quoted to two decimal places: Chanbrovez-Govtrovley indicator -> 8.96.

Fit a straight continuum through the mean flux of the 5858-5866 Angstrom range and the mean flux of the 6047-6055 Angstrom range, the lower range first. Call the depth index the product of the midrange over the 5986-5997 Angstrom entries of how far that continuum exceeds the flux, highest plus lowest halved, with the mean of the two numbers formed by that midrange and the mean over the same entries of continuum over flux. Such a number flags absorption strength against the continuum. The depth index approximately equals 0.0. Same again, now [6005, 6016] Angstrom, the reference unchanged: 0.3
